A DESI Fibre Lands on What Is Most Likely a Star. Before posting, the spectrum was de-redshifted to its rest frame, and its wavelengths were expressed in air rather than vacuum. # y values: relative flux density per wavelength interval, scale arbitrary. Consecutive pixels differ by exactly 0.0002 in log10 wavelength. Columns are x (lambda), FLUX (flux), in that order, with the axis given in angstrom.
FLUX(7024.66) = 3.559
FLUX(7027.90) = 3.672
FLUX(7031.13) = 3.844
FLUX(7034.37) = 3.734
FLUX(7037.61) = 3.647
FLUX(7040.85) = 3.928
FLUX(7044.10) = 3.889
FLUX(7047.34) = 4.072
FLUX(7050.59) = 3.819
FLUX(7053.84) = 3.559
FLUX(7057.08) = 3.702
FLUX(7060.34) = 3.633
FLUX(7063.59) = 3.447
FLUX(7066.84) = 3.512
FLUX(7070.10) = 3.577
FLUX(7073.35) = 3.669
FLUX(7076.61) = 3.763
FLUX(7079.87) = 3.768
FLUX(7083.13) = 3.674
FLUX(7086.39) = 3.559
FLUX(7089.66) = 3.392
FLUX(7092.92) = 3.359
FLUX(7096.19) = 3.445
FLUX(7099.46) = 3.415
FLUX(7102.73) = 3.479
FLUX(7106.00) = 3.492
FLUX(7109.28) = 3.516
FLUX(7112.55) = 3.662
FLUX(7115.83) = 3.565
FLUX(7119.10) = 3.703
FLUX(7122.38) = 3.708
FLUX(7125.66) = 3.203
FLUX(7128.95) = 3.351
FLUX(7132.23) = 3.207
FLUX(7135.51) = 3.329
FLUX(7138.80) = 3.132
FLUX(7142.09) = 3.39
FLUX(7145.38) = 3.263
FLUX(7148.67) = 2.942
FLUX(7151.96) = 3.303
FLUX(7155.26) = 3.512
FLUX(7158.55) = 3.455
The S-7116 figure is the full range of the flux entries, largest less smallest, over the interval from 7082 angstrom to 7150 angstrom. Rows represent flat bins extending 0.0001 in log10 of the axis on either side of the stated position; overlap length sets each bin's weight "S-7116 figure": 0.77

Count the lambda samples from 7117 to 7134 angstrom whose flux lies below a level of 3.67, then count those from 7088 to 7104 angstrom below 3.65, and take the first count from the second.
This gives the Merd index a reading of 2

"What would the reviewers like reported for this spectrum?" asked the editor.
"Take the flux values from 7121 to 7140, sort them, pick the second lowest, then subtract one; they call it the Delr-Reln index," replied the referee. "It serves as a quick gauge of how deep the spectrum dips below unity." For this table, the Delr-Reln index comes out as 2.20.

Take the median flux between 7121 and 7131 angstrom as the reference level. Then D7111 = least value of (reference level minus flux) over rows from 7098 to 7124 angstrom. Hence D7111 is -0.36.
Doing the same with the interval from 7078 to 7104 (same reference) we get -0.42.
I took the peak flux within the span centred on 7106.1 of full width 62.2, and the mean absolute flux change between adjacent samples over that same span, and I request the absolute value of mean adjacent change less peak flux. 3.66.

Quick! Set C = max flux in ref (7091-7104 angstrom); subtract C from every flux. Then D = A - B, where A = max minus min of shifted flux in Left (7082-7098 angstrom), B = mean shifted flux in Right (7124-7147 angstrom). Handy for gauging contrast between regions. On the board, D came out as 0.53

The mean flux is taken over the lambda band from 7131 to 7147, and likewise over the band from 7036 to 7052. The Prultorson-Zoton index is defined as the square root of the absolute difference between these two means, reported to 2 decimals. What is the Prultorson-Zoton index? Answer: 0.78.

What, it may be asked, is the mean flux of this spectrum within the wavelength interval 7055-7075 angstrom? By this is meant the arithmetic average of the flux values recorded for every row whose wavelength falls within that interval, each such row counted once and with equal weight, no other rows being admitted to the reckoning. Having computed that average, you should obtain 3.59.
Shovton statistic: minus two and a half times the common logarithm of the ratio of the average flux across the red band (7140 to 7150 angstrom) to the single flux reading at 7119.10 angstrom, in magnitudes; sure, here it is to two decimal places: 0.16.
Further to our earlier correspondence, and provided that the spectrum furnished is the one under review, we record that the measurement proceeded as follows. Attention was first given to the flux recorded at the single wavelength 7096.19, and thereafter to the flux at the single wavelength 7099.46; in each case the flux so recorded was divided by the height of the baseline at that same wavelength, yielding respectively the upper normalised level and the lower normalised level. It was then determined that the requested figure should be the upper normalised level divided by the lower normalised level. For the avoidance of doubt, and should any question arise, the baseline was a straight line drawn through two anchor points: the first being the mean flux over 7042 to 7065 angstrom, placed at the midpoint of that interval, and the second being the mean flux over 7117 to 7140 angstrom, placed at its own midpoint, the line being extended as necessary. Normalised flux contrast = 1.00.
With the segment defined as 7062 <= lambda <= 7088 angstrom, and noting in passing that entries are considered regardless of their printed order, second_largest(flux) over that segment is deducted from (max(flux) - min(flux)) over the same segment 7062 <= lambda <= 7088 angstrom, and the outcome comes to -3.44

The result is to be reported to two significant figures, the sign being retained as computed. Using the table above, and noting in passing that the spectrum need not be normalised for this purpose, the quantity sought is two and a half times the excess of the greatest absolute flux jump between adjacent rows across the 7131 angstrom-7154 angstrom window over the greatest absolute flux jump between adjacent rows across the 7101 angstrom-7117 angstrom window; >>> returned 0.54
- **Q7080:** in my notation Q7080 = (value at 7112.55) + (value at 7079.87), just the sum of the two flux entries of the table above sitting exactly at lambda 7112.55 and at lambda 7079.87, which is 7.43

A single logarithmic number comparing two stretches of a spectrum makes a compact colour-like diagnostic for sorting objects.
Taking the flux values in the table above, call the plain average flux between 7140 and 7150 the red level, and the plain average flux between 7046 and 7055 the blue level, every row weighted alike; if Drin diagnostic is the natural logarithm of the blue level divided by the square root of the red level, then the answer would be 0.758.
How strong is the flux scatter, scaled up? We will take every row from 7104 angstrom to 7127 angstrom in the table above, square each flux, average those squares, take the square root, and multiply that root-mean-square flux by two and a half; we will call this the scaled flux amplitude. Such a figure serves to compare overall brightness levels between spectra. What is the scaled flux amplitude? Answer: 8.9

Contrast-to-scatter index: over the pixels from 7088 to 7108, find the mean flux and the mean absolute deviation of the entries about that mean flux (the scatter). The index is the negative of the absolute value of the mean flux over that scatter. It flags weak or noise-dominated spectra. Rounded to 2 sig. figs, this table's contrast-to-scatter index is -82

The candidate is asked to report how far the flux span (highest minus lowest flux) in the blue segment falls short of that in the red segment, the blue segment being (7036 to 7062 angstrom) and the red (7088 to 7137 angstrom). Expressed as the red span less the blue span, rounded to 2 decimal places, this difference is -0.01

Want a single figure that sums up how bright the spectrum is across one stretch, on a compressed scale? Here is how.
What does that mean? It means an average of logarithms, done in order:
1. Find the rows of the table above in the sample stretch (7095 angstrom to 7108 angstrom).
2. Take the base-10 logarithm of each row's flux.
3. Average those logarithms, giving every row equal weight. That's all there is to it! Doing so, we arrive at 0.539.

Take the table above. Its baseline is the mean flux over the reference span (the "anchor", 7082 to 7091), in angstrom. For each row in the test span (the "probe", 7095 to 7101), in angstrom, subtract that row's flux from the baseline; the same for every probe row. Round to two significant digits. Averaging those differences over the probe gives 0.11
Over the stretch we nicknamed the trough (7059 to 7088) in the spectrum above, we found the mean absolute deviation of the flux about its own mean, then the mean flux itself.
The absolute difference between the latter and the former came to 3.5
